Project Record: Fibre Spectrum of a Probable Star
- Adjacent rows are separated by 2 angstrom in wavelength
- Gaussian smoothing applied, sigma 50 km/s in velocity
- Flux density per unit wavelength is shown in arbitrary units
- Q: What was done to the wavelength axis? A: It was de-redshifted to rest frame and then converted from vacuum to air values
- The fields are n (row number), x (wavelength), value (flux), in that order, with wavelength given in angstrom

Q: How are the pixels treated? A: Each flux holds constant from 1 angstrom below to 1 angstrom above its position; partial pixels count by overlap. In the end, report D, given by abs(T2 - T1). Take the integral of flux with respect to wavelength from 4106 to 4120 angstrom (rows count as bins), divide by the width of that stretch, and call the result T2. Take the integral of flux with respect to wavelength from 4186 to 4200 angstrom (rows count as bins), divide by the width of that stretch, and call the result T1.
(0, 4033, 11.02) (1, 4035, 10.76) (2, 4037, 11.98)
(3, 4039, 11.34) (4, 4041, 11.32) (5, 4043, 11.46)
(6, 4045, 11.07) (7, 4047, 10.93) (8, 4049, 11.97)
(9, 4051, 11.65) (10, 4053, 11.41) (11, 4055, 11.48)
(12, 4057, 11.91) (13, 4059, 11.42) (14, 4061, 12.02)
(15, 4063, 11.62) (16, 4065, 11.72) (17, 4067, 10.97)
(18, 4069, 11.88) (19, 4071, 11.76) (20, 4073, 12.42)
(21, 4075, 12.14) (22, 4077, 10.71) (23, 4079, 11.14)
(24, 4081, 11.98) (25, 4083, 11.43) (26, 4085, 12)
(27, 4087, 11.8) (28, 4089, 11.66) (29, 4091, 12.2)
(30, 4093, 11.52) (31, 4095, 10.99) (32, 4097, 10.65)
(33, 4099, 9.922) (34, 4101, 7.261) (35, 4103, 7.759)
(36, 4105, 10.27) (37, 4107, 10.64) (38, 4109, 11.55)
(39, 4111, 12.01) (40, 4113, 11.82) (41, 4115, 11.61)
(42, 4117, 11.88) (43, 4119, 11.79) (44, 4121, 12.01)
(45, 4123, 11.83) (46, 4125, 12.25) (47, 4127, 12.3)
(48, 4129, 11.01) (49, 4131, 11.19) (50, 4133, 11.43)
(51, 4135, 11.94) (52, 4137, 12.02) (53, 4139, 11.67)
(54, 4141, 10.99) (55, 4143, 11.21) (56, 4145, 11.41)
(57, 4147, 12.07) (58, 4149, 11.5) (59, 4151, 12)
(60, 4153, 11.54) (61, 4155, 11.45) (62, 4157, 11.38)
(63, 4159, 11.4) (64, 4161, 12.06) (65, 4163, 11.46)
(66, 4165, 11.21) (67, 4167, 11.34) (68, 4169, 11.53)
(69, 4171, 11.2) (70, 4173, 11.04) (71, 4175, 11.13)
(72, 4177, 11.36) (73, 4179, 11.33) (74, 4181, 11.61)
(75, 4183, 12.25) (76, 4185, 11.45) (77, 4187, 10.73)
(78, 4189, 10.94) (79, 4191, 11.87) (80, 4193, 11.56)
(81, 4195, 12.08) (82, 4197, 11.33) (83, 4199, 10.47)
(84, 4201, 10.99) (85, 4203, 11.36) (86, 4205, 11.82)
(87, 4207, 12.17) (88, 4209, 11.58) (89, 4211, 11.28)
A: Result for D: 0.33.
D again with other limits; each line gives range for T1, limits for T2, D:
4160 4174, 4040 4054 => 0.00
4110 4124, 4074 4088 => 0.25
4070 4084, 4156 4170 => 0.17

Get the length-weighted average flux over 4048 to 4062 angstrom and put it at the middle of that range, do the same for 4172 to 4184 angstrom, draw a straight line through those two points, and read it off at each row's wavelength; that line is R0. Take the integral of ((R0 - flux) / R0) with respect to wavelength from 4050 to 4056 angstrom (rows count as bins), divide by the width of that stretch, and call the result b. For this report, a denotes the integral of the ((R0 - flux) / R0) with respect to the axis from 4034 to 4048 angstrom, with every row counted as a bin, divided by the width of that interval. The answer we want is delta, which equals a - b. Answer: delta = 0.02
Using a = 0.039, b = 0.016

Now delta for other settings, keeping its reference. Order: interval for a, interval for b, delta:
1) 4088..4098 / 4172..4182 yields 0.00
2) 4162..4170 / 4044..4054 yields -0.02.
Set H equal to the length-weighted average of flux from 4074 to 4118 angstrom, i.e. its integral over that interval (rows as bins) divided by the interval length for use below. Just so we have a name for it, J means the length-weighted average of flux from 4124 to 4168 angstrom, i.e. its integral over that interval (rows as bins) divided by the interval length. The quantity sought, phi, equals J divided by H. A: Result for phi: 1.05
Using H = 11.0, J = 11.6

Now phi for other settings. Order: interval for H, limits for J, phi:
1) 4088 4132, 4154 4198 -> 1.03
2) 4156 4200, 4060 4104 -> 0.98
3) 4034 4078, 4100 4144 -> 0.97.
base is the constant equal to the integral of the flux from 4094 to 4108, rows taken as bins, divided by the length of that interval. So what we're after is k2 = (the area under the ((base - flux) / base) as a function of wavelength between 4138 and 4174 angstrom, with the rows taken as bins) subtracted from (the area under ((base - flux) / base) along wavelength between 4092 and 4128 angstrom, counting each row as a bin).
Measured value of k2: 1.7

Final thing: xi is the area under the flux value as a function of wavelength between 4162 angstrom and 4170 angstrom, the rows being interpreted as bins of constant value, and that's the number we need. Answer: 91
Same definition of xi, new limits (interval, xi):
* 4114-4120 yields 71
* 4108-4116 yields 94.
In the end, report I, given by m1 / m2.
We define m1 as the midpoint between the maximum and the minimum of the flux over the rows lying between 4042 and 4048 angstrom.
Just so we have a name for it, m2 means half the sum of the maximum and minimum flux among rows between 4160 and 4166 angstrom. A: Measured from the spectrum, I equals 0.962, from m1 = 11.2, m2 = 11.6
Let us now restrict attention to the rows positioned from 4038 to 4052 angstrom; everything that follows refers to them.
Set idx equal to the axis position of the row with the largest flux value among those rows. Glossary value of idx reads 4049 angstrom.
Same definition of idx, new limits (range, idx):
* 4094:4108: 4095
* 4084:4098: 4091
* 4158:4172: 4161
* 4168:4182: 4181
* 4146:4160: 4147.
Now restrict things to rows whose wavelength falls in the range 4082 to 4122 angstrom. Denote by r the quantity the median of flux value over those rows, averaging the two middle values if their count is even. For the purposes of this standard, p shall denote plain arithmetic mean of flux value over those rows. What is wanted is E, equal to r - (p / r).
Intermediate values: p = 11.0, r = 11.6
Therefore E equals 10.6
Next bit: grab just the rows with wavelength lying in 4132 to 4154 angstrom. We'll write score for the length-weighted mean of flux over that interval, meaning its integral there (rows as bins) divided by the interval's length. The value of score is 11.6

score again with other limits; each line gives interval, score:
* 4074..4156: 11.3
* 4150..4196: 11.5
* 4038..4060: 11.5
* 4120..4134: 11.7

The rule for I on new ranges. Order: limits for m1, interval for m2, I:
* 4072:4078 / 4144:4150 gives 0.985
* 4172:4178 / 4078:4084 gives 0.969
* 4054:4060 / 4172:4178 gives 1.042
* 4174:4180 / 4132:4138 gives 0.959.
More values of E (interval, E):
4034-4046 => 10.3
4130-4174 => 10.4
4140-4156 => 10.5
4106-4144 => 10.8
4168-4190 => 10.3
